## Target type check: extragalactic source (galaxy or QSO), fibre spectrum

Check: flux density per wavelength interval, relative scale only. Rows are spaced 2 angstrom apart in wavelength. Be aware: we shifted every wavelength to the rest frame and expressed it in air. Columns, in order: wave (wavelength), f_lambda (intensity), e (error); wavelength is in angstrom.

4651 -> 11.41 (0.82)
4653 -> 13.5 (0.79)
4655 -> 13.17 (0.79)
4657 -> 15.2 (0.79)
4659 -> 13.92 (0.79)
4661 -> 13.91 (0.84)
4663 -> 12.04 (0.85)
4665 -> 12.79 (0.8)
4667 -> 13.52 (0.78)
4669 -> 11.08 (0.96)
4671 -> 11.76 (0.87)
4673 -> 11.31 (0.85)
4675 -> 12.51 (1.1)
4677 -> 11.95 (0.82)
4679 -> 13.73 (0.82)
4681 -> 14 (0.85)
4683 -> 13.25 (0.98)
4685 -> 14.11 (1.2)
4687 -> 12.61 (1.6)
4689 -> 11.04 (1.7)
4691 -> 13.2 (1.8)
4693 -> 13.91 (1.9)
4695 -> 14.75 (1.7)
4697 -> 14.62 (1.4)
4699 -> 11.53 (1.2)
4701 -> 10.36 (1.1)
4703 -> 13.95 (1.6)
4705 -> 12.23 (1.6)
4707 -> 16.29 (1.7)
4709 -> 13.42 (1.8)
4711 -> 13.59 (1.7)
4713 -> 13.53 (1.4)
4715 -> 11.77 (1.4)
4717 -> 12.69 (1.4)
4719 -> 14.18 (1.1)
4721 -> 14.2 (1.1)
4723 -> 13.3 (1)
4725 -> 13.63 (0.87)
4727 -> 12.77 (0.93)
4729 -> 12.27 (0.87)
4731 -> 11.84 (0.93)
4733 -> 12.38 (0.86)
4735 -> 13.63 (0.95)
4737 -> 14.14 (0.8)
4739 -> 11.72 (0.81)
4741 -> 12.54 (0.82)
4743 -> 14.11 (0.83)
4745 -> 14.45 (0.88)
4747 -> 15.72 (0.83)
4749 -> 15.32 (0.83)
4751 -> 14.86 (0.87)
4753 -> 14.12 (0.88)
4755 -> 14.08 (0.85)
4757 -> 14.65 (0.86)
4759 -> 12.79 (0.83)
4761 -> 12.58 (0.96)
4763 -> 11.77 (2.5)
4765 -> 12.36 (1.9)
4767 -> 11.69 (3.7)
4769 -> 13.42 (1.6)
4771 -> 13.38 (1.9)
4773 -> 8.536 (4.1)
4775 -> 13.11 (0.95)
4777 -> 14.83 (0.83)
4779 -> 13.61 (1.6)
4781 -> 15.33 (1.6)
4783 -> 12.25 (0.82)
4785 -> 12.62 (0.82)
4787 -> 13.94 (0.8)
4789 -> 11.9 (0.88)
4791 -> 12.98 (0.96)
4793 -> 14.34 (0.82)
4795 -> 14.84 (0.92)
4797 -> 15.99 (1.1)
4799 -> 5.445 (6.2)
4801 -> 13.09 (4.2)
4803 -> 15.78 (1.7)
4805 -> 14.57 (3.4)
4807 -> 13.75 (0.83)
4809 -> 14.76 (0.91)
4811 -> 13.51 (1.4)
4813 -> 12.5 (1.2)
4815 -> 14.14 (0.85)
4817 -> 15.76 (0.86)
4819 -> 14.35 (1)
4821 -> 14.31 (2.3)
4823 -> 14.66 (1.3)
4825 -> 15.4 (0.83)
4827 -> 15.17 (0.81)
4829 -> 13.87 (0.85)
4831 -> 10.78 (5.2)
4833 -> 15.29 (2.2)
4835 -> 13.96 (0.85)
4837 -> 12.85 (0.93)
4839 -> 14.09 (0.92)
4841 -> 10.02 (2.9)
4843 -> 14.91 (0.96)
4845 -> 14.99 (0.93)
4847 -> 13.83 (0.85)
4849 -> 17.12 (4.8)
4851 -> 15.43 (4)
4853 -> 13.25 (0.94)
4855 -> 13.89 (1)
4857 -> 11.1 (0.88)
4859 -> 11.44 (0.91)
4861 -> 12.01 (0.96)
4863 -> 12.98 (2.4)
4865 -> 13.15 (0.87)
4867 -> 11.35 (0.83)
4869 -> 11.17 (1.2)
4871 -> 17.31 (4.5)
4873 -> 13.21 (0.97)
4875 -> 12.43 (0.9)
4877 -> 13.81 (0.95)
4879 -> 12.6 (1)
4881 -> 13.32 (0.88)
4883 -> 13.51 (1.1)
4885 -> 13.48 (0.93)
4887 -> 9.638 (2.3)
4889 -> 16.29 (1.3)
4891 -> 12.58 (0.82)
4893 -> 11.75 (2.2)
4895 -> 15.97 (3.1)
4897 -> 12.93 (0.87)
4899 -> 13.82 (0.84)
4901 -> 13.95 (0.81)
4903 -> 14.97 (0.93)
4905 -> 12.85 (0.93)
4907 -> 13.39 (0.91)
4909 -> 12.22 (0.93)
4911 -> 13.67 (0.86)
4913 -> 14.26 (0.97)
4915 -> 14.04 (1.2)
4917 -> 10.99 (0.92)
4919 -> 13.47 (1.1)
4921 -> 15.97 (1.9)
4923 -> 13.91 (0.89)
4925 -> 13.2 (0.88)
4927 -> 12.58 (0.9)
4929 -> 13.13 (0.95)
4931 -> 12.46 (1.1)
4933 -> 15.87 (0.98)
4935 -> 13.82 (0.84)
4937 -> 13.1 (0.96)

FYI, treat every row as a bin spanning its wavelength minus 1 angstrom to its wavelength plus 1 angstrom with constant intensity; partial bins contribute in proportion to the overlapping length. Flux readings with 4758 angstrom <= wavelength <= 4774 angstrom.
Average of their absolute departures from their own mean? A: 1.1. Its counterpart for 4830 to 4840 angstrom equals 1.3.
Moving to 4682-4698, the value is 0.9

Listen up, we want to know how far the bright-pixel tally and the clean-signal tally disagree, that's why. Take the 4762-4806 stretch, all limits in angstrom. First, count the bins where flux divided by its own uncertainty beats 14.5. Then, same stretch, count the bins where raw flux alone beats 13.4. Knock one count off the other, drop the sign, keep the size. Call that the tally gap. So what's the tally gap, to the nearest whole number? 3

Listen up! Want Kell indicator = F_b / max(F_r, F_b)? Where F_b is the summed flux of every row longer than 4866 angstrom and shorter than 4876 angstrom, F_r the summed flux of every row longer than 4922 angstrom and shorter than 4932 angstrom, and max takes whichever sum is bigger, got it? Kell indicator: 1.00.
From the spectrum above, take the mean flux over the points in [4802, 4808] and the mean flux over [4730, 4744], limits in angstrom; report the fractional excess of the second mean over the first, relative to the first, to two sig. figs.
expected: -0.12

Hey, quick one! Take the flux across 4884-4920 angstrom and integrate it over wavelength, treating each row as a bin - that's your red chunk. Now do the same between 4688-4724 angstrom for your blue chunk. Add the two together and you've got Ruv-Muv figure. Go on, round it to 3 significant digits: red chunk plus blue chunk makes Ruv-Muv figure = 958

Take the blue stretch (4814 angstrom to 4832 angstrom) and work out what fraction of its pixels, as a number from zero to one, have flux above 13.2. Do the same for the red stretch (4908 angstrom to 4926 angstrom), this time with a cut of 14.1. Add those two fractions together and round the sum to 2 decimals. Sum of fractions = 1.11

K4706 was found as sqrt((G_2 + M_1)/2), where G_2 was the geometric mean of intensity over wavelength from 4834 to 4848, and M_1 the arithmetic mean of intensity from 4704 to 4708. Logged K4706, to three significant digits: 3.72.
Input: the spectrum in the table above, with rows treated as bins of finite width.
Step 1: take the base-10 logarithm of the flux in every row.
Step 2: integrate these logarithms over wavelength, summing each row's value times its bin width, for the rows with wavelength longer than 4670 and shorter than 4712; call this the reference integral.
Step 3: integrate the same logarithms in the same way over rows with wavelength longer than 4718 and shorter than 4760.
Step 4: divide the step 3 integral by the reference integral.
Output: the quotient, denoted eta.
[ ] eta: 1.02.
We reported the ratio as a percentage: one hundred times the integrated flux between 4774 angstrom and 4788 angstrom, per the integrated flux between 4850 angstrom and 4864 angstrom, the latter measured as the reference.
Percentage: 106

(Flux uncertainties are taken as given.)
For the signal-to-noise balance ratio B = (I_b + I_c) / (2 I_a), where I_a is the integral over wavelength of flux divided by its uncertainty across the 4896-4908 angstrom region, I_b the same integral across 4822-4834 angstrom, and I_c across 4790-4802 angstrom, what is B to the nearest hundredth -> 0.75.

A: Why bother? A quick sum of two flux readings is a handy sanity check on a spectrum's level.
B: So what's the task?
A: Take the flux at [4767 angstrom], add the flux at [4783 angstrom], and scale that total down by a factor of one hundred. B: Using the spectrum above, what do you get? 0.239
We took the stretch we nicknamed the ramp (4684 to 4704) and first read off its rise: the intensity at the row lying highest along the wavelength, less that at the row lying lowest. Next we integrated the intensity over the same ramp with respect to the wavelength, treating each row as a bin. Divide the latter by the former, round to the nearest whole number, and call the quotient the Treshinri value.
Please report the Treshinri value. -1626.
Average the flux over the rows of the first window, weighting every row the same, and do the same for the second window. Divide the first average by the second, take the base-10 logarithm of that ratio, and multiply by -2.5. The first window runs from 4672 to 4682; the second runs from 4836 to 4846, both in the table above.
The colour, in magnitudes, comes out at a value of 0.056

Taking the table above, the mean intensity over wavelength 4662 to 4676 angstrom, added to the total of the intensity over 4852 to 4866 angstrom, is 100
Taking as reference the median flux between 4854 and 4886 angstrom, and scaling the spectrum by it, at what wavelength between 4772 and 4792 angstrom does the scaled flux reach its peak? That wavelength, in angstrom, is 4781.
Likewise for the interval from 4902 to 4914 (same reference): 4903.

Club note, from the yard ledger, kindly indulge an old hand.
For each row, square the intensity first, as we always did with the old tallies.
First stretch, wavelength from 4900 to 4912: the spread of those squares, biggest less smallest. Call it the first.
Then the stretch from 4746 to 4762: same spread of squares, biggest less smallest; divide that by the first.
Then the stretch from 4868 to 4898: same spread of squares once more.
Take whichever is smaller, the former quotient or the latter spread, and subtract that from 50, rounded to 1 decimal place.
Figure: 48.8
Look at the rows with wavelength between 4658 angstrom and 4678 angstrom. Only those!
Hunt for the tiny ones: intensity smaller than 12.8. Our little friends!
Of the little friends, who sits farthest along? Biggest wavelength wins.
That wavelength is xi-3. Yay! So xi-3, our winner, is 4677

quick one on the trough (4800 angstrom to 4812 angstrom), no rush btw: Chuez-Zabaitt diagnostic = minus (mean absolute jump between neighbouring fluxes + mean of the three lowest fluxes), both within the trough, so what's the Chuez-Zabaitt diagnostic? -14.8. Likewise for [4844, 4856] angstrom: -15.4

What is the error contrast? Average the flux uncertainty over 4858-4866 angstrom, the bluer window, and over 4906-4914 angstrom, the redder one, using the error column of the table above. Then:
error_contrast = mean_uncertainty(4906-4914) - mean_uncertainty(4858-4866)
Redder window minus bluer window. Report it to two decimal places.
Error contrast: -0.37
